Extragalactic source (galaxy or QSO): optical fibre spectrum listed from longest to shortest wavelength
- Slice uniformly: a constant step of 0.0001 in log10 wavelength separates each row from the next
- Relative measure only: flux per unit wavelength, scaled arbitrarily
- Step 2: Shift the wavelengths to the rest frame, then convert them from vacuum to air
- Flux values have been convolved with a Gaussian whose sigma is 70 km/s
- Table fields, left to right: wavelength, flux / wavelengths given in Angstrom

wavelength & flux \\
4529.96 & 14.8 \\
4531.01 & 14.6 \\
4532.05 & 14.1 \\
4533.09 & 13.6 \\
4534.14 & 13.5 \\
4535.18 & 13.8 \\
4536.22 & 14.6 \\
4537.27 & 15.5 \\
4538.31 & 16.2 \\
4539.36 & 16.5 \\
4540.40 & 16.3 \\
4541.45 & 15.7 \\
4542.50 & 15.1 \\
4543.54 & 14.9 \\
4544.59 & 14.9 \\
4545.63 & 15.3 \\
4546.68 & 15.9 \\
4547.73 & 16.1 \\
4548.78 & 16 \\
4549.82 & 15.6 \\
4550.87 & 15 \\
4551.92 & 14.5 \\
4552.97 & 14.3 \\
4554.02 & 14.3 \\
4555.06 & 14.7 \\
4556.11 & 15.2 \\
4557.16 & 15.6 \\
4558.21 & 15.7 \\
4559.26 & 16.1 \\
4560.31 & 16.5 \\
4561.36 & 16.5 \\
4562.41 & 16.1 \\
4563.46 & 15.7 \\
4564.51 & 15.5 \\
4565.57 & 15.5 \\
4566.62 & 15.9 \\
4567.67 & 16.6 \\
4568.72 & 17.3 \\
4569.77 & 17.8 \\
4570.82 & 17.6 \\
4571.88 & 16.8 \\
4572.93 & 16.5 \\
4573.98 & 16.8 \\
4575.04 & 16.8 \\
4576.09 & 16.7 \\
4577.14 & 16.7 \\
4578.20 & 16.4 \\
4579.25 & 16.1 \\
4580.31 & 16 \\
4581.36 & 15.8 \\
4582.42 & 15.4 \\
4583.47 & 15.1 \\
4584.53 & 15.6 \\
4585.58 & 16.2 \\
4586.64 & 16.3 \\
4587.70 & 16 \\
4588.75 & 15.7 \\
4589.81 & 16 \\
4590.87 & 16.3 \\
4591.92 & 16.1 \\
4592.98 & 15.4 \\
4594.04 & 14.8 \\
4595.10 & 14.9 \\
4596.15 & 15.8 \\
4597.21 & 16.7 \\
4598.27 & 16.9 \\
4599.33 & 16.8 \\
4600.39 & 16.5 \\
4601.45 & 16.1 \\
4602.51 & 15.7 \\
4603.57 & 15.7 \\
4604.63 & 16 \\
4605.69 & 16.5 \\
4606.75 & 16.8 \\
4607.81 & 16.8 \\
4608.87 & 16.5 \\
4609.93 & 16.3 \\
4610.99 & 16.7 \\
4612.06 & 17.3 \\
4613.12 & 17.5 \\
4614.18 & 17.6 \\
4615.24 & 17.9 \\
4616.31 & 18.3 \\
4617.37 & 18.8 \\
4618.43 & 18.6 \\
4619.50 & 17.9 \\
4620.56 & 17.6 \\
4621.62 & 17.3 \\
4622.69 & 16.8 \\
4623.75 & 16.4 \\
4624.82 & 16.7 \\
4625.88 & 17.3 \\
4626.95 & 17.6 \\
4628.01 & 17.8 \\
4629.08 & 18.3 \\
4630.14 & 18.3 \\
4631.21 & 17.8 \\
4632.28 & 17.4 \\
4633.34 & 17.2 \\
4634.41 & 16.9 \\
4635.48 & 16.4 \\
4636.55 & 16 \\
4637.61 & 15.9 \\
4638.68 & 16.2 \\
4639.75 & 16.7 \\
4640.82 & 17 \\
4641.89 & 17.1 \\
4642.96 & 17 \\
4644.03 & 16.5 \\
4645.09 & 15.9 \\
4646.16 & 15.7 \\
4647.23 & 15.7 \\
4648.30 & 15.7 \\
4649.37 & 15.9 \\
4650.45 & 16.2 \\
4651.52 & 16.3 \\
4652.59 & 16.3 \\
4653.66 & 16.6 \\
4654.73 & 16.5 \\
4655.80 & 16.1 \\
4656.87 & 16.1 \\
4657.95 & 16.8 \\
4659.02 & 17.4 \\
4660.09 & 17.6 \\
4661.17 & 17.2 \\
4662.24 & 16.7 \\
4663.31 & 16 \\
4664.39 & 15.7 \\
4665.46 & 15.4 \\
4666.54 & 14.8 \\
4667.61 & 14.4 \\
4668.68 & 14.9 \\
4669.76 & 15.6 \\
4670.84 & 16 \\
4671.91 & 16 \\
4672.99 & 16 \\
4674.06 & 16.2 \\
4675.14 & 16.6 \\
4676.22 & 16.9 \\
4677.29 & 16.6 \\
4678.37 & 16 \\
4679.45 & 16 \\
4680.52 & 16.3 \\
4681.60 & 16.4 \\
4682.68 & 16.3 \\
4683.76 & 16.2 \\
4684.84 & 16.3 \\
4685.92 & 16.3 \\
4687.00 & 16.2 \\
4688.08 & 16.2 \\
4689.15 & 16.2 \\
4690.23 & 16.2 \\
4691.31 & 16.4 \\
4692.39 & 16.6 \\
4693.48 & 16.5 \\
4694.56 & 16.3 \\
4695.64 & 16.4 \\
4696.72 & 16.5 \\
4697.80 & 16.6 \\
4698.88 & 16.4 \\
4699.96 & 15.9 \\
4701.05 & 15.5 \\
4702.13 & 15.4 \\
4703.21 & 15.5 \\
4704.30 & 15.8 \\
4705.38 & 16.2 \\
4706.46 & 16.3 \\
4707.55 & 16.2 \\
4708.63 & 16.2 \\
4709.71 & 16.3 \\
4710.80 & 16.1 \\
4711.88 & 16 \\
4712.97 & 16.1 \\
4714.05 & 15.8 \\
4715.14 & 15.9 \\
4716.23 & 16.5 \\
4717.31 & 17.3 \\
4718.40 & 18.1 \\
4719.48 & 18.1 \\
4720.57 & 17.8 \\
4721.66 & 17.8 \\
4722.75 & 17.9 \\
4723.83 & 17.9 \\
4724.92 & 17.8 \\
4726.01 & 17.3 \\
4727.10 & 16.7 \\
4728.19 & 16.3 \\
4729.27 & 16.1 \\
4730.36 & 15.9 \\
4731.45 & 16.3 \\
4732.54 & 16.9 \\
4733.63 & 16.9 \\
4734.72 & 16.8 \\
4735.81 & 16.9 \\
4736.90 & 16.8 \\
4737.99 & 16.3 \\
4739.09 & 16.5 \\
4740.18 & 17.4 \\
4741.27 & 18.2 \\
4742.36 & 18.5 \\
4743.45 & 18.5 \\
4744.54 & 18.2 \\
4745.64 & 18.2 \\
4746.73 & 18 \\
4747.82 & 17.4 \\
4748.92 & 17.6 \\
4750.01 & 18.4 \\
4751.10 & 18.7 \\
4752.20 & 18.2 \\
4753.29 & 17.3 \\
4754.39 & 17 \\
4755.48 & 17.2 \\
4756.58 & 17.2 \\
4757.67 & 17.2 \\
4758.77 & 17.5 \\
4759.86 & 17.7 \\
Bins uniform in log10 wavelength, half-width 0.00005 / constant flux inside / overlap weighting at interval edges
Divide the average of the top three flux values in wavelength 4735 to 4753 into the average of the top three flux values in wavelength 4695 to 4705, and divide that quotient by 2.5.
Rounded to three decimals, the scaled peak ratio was 0.355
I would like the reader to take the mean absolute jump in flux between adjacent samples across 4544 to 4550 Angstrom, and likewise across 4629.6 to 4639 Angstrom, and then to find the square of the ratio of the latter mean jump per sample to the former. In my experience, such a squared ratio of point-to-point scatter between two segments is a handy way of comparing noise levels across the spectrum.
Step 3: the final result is 1.0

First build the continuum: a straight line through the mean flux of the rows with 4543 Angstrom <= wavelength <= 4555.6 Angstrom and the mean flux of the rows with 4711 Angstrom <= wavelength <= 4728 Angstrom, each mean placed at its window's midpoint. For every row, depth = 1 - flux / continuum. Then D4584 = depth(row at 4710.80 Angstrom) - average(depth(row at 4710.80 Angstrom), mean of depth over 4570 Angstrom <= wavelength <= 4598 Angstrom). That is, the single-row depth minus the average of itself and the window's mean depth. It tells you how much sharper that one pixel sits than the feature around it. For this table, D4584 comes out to 0.05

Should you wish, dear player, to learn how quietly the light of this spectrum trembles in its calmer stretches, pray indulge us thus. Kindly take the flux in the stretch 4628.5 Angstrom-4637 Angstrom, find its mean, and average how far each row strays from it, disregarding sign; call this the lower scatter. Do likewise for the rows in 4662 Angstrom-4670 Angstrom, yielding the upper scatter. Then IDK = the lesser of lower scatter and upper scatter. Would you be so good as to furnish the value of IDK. 0.56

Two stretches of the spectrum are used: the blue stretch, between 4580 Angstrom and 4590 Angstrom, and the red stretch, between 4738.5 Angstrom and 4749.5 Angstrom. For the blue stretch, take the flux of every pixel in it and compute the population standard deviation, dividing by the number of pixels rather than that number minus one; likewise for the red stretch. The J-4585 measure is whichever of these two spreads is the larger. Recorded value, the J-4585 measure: 0.59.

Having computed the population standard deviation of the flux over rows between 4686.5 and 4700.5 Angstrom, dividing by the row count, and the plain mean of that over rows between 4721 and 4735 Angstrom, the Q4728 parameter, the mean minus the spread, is 16.8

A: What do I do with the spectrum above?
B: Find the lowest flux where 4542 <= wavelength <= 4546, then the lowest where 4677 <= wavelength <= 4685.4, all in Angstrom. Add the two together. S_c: 30.9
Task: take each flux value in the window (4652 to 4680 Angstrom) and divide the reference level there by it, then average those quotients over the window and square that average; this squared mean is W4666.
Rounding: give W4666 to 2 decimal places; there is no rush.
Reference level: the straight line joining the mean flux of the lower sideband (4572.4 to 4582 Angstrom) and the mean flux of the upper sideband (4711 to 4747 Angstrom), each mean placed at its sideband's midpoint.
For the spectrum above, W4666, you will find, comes 1.09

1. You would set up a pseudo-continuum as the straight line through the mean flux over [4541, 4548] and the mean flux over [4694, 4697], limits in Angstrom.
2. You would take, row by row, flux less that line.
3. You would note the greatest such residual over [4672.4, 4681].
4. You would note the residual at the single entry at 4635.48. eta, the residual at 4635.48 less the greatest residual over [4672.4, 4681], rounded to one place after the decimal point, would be -0.2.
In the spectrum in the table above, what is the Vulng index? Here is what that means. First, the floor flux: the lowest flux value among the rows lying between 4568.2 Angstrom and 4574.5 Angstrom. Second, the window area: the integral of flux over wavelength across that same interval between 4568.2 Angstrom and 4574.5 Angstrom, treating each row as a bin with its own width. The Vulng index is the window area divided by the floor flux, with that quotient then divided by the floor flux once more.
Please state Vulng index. 0.397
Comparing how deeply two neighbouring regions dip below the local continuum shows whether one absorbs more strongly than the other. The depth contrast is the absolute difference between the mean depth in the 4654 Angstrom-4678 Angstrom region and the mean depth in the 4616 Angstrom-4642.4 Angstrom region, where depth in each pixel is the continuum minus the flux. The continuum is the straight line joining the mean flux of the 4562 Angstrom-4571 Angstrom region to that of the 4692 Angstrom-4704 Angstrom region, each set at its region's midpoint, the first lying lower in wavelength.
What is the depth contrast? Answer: 1.0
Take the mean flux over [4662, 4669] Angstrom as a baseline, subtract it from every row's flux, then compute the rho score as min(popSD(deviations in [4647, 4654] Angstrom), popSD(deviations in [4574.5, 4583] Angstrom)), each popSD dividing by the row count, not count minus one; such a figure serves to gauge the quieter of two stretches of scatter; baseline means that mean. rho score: 0.32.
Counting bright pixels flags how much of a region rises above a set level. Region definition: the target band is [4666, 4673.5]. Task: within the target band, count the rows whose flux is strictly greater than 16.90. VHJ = 0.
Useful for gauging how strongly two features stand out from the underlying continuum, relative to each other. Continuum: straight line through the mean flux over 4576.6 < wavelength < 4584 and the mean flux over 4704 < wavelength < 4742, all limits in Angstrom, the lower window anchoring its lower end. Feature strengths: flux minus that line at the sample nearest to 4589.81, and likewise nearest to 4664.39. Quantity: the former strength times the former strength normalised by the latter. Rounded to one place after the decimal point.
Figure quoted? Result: 0.0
